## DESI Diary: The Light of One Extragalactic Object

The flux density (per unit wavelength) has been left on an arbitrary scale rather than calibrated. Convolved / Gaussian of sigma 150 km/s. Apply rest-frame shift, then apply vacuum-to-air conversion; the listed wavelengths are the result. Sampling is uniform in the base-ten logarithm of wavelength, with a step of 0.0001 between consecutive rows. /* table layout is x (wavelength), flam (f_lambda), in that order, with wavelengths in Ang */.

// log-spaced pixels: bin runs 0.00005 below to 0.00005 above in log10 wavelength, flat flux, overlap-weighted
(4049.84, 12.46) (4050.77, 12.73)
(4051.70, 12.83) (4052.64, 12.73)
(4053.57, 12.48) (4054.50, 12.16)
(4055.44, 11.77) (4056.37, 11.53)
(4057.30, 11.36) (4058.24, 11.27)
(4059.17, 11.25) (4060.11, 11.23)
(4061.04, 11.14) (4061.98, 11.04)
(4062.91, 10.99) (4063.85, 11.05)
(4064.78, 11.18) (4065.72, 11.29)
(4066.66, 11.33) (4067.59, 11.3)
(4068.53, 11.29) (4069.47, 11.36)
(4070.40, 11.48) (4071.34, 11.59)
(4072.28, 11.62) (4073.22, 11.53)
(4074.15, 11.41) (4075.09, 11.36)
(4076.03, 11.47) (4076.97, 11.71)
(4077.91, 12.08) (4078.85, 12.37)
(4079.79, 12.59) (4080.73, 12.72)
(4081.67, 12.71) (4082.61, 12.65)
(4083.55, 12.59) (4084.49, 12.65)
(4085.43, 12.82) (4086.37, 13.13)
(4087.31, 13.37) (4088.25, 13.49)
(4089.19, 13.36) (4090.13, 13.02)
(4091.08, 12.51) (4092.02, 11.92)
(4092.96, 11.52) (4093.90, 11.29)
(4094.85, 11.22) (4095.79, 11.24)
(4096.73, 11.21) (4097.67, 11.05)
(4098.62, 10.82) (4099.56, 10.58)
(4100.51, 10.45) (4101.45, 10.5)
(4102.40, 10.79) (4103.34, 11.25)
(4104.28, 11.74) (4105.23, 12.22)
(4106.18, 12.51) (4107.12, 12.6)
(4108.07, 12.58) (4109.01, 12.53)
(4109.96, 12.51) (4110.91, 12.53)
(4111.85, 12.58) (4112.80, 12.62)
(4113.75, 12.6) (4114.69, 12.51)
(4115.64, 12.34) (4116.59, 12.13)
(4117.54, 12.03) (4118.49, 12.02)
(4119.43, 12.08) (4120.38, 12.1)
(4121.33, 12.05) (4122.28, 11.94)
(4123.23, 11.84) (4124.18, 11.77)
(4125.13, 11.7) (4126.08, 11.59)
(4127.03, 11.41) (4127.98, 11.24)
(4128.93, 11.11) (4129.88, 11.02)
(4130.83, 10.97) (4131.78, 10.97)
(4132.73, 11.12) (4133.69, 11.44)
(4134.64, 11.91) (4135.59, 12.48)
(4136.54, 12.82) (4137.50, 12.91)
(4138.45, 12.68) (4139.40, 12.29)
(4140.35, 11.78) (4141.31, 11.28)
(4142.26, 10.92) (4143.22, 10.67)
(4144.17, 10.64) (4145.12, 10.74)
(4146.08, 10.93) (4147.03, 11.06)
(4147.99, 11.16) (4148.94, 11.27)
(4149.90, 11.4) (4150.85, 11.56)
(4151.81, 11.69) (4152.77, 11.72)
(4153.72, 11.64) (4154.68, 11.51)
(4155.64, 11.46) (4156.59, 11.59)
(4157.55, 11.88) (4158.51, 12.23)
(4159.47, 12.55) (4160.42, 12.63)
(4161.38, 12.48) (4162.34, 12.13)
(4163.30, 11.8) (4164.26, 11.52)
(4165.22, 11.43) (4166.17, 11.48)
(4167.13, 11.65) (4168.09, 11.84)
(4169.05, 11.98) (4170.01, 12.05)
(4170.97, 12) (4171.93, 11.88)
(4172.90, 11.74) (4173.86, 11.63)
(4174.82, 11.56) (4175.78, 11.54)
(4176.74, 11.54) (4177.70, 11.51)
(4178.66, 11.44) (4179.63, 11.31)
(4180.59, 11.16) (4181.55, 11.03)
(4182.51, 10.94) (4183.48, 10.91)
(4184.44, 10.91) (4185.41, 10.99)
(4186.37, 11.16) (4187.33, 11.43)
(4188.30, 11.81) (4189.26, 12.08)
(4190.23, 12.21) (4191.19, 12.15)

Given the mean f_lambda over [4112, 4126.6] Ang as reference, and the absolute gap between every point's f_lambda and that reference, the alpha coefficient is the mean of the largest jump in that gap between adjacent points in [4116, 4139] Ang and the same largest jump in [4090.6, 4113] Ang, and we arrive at 0.48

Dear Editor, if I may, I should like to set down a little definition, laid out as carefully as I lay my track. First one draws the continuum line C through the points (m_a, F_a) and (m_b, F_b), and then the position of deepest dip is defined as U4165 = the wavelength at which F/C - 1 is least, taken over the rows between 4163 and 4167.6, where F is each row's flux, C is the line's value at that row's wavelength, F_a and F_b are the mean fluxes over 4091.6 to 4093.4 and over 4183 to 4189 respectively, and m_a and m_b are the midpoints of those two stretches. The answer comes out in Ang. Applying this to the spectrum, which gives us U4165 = 4165.22 Ang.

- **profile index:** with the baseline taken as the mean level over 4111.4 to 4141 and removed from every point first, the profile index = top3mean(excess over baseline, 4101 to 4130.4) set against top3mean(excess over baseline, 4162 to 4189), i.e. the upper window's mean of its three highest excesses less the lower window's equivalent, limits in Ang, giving -0.5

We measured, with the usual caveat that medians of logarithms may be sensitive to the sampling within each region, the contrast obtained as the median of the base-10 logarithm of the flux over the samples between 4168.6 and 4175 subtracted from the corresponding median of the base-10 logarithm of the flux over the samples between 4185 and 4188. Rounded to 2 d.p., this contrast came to -0.03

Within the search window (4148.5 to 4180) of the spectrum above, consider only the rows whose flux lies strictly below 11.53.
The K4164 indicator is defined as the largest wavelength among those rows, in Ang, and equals 4179.63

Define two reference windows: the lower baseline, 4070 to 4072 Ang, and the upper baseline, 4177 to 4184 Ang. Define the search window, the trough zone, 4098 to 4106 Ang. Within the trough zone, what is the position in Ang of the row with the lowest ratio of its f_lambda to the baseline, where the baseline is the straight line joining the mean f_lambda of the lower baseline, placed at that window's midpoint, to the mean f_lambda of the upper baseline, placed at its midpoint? 4100.51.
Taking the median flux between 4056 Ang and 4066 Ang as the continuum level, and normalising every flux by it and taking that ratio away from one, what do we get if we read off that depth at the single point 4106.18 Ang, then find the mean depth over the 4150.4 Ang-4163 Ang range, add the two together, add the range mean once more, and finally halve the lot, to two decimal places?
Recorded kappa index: -0.12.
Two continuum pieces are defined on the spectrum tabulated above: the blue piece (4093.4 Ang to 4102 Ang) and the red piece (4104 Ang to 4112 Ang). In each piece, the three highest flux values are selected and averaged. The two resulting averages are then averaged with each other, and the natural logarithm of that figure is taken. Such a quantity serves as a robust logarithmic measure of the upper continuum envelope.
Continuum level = 2.48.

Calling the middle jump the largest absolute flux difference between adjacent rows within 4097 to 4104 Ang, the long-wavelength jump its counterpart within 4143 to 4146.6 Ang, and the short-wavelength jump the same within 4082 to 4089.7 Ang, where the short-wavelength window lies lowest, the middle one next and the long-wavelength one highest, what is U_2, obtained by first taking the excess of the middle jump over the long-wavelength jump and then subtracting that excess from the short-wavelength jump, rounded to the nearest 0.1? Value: 0.0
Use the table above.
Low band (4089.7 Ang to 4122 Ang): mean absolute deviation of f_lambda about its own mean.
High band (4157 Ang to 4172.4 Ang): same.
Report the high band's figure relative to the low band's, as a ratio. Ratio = 0.5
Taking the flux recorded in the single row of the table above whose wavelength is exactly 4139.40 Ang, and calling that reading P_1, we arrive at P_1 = 12.29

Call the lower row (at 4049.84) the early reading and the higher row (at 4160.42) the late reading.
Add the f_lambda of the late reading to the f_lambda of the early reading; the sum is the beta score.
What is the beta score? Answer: 25.09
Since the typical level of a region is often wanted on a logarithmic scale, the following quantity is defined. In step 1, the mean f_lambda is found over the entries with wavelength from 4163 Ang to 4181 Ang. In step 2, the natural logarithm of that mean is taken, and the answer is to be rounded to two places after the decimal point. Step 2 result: 2.45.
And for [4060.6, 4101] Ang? 2.47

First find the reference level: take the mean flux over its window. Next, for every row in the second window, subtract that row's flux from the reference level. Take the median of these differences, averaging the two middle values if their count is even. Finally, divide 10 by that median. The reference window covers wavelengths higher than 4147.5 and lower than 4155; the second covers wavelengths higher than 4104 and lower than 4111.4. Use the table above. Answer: -10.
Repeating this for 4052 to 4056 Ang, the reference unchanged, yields -12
